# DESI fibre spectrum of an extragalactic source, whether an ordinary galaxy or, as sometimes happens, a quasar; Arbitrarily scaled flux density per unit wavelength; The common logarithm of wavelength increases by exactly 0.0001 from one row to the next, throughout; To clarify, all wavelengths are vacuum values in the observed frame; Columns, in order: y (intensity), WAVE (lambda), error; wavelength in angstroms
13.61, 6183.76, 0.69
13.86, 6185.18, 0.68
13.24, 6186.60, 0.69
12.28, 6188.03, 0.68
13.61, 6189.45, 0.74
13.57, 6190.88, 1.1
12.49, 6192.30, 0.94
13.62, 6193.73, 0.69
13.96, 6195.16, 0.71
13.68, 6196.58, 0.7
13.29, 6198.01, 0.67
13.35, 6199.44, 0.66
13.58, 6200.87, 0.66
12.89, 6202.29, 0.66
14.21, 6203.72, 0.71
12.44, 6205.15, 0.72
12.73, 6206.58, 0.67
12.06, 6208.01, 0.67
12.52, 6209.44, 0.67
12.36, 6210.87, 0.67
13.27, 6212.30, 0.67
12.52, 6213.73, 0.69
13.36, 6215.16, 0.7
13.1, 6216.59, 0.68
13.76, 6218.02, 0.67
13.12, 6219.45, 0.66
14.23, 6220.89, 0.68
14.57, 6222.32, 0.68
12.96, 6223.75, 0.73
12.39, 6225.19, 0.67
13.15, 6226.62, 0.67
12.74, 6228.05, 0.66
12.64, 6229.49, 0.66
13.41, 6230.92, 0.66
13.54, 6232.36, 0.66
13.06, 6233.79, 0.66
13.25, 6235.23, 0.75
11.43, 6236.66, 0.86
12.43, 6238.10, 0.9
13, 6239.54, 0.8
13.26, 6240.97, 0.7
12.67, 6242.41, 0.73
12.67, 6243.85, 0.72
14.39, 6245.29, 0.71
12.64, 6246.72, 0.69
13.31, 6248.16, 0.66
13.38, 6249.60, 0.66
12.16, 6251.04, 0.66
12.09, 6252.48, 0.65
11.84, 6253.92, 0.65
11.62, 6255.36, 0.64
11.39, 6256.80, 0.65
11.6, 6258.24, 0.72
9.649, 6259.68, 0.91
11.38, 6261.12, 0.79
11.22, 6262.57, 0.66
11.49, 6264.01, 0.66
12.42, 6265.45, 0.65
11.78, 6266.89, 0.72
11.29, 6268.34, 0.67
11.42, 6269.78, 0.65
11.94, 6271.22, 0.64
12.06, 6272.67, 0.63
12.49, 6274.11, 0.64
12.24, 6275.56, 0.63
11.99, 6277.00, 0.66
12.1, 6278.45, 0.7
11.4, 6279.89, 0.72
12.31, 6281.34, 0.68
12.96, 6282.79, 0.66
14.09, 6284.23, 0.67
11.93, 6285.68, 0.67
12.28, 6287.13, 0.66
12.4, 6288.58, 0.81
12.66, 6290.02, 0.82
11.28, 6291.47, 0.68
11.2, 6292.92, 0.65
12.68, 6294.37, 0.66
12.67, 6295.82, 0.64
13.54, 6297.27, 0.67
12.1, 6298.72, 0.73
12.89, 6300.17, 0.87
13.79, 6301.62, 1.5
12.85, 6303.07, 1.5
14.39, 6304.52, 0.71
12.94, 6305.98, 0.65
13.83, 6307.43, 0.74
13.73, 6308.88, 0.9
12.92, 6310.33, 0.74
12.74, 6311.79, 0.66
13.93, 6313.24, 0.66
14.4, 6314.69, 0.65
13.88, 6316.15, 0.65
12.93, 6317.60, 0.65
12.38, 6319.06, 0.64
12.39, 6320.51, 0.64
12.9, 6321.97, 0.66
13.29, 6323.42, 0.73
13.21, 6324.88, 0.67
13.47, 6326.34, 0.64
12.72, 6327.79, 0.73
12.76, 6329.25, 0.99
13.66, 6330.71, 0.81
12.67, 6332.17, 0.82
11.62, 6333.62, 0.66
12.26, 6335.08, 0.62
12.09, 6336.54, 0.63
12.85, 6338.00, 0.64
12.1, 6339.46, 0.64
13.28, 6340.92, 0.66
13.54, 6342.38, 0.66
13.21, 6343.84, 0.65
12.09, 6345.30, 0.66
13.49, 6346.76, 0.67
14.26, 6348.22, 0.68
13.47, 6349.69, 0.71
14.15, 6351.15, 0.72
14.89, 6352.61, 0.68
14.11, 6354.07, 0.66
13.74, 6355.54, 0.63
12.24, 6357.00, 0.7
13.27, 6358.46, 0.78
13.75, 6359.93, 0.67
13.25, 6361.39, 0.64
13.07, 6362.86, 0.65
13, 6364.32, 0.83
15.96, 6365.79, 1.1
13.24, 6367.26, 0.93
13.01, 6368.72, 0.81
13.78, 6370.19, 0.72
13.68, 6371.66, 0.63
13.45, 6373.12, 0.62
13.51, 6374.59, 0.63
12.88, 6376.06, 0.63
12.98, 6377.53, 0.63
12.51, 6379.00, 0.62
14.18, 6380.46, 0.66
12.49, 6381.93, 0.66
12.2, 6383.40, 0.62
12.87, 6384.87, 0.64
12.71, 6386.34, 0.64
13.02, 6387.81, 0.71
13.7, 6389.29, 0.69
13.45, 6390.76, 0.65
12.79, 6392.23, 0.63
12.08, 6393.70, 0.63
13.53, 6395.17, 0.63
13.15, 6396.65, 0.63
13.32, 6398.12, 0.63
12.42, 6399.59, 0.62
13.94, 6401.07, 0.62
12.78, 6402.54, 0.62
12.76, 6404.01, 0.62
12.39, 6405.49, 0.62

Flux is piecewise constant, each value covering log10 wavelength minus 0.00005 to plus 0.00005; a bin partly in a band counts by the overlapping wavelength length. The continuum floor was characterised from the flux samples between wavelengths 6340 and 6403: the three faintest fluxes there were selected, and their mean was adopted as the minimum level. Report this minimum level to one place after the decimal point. 12.1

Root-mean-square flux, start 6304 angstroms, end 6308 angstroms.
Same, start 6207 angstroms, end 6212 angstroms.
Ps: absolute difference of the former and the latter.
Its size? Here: 1.4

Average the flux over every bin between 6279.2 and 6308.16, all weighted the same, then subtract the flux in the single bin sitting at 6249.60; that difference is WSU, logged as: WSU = -0.7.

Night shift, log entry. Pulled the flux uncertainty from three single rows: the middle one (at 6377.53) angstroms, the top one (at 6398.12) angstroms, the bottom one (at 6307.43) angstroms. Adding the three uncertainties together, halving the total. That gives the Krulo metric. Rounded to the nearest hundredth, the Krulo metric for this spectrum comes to 1.00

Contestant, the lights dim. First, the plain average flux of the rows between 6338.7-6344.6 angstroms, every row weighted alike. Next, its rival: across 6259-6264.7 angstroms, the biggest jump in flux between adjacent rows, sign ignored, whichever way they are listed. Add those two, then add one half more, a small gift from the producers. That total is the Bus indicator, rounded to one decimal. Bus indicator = 15.3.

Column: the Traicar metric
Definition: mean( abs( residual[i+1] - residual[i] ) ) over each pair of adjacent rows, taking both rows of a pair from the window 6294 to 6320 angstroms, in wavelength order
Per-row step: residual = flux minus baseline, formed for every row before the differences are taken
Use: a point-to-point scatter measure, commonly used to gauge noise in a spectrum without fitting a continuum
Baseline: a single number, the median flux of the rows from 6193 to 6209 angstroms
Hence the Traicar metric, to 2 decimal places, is 0.80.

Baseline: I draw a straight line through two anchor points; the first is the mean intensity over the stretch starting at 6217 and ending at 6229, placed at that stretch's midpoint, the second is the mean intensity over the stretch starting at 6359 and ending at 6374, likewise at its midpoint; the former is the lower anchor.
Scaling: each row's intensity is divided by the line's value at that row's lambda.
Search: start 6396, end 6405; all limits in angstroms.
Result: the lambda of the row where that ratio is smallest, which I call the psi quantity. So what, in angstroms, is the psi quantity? 6399.59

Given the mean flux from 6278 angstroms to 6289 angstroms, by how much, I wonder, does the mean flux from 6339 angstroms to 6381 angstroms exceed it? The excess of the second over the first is 1.02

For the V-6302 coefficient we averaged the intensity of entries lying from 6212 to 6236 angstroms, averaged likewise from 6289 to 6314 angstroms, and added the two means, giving 26.19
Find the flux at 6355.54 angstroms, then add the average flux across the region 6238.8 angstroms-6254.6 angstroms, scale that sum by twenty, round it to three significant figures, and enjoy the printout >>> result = 532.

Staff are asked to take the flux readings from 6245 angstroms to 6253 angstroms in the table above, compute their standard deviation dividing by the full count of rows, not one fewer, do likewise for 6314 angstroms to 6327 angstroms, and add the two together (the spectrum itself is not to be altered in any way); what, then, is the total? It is 1.421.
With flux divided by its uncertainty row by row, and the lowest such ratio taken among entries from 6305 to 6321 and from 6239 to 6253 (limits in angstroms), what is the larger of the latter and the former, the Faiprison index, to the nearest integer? 16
